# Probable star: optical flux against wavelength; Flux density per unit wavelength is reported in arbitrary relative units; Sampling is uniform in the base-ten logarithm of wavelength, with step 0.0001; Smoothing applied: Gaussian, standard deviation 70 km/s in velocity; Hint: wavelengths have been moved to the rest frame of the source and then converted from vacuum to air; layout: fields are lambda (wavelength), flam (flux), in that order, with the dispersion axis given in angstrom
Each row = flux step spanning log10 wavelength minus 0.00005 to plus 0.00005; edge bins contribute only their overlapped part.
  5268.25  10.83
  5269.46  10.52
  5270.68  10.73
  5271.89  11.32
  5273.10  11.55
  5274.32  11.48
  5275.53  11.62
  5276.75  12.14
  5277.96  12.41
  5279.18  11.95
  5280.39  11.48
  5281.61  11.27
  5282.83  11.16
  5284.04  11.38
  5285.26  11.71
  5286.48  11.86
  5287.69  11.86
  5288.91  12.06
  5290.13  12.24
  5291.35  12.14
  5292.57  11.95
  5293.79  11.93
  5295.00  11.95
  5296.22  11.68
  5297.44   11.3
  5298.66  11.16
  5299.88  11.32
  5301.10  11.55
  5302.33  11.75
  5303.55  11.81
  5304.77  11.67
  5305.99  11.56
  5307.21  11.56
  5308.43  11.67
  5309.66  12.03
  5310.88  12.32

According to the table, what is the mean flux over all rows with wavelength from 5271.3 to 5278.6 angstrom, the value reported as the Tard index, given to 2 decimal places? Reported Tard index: 11.75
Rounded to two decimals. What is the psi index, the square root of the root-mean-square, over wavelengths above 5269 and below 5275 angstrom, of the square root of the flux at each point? 1.83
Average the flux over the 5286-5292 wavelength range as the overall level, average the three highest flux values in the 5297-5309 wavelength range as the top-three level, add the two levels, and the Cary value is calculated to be 23.78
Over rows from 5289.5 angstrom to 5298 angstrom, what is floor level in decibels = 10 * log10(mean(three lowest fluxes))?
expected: 10.7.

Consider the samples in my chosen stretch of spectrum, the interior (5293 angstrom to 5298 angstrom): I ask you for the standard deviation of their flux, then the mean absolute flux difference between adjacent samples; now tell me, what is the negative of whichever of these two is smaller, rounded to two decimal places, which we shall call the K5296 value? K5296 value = -0.22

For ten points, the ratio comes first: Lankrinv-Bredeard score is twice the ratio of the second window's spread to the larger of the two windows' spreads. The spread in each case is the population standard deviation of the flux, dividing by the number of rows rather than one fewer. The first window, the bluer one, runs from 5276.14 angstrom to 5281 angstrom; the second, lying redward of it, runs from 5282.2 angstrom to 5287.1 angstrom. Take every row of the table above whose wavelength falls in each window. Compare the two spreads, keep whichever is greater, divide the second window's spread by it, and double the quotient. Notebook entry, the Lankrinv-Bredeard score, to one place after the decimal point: 1.6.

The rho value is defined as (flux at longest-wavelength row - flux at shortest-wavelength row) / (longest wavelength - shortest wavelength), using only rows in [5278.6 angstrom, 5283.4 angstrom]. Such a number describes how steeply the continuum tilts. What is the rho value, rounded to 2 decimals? -0.22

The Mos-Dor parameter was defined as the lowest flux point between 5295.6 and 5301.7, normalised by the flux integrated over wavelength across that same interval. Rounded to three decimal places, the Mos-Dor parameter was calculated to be 0.160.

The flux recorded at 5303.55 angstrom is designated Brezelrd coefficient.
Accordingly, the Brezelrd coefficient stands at 11.81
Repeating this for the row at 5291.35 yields 12.14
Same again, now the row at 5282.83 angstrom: 11.16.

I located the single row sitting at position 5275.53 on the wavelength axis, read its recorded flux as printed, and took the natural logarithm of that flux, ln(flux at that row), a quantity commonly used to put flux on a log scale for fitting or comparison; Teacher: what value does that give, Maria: 2.45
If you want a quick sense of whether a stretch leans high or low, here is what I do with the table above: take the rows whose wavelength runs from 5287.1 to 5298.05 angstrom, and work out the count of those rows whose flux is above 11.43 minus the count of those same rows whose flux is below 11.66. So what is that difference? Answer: 7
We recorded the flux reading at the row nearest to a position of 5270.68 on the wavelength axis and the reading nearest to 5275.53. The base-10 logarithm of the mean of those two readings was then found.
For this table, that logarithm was 1.05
